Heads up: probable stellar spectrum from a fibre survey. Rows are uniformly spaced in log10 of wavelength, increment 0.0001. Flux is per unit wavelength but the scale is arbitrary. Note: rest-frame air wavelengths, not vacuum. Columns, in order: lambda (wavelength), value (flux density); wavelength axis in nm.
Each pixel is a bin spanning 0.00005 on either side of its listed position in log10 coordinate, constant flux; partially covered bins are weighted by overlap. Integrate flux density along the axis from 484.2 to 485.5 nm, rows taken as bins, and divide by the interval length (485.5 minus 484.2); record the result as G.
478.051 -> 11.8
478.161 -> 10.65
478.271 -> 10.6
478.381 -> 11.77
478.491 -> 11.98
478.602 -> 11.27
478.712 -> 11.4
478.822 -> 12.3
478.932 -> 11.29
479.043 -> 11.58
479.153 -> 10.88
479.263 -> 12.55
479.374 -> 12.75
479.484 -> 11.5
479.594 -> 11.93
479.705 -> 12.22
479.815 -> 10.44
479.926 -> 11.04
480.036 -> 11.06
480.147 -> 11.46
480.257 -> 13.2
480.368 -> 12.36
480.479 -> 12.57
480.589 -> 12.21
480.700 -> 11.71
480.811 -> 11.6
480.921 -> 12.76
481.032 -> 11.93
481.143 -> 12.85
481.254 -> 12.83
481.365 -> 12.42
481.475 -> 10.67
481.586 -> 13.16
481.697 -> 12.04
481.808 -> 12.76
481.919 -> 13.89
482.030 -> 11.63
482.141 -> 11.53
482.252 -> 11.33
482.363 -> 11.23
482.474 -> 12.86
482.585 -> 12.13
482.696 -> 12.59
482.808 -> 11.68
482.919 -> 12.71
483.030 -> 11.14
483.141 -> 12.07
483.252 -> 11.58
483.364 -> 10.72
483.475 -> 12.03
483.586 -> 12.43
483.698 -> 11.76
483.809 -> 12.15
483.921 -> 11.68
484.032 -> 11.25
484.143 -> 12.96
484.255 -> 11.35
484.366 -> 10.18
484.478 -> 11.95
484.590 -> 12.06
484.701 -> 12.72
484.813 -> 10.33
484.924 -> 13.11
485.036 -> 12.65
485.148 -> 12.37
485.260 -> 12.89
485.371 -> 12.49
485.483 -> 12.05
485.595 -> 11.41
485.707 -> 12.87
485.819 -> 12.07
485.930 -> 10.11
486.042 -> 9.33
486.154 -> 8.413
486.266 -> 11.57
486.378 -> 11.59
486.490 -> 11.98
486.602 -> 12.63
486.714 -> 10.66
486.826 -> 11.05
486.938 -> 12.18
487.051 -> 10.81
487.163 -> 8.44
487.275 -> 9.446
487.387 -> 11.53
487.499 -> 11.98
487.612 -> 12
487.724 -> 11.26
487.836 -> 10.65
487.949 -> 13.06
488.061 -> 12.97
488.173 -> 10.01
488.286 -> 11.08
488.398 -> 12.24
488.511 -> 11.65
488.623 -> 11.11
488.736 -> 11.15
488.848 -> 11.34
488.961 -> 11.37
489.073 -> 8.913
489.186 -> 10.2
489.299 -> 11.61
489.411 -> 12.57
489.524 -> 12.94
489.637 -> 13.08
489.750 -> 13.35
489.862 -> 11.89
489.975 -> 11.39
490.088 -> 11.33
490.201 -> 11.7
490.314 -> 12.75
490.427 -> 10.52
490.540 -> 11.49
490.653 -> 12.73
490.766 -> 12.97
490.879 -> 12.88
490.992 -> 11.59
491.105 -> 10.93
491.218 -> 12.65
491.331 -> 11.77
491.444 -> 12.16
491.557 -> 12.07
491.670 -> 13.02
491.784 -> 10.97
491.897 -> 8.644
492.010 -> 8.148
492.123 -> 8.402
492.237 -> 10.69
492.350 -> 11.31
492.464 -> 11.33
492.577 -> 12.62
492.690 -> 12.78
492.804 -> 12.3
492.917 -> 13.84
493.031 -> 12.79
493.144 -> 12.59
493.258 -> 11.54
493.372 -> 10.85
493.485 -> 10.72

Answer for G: 12.01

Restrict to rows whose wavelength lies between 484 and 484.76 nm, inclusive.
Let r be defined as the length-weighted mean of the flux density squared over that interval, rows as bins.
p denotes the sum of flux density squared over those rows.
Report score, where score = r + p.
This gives 1117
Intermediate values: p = 977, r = 140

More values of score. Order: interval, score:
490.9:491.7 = 1161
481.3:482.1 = 1231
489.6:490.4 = 1196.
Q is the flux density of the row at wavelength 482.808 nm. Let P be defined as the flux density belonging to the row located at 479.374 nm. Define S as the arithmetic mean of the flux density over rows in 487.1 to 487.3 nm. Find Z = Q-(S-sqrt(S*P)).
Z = 13.4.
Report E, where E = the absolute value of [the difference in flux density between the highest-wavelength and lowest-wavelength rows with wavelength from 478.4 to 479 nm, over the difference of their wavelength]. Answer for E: 1.6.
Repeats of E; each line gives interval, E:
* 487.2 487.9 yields 2.1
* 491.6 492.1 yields 14.3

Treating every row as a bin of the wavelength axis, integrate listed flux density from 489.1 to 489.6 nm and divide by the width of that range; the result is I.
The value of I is 11.7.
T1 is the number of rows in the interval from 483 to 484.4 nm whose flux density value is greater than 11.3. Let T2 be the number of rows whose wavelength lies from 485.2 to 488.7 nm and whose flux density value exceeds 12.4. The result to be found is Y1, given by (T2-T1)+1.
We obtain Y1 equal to -2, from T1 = 9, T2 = 6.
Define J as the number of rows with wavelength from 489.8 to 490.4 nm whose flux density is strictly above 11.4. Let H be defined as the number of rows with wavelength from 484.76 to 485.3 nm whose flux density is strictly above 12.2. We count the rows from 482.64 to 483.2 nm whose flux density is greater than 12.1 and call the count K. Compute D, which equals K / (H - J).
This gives 2.00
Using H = 4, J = 3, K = 2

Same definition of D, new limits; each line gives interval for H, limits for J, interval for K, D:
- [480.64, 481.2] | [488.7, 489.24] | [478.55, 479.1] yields 0.50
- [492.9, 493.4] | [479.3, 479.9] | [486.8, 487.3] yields -1.00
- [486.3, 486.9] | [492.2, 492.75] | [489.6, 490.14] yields -2.00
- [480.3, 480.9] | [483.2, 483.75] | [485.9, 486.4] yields 0.00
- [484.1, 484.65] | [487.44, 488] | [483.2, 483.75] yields -0.50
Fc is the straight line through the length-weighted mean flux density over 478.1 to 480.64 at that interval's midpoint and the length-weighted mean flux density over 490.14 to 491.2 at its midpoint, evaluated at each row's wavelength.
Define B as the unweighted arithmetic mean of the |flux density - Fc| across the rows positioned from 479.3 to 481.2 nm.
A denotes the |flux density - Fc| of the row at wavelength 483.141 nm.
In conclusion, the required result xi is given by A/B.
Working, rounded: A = 0.3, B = 0.63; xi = 0.44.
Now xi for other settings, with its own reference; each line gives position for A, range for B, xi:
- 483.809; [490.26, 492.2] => 0.28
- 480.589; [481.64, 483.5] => 0.78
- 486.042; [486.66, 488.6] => 2.49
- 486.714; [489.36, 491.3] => 1.57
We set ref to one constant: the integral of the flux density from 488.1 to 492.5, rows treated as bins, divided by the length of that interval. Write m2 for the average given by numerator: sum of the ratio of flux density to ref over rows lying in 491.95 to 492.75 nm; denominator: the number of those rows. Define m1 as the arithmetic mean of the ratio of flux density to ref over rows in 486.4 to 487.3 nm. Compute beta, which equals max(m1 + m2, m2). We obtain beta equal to 1.89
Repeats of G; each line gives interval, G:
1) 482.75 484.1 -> 11.78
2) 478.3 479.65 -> 11.74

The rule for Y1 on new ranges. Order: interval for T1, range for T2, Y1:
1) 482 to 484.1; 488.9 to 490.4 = -9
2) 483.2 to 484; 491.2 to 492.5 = -3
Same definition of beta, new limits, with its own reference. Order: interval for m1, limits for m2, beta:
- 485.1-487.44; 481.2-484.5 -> 2.03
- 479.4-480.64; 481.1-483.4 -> 2.09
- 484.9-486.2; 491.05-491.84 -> 2.06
